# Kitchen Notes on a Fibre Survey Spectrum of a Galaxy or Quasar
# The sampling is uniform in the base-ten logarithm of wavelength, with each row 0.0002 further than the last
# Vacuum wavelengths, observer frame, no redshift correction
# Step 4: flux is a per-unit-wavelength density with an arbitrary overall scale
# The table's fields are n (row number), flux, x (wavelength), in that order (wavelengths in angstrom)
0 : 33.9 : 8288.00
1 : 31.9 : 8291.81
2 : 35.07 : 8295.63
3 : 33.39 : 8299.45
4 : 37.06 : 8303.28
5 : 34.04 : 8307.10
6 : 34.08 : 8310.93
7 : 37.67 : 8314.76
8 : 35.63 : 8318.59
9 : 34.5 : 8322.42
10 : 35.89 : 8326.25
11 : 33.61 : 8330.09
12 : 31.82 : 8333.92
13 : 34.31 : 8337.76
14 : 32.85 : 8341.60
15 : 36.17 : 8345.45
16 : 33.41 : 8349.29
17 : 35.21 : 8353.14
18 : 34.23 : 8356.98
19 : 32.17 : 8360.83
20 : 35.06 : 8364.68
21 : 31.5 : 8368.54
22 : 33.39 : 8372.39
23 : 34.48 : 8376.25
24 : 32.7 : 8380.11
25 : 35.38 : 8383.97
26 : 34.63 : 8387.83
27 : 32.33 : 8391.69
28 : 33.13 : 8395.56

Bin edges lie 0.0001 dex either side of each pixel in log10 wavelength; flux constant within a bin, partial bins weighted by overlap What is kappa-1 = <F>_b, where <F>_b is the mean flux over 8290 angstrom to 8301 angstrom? 33.5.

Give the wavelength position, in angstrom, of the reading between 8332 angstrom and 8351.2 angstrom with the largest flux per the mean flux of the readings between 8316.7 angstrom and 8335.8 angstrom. 8345.45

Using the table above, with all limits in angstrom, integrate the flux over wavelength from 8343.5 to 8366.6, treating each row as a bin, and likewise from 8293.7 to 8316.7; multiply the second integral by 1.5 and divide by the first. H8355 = 1.53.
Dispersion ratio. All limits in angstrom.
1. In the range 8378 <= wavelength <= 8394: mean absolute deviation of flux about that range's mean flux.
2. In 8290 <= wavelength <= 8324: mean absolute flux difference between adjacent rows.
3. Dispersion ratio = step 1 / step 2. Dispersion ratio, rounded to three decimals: 0.543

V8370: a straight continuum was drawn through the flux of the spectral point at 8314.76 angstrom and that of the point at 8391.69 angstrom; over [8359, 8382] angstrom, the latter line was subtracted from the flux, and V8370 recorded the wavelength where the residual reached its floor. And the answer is 8368.54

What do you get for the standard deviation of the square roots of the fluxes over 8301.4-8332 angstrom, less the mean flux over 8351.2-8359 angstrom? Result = -34.6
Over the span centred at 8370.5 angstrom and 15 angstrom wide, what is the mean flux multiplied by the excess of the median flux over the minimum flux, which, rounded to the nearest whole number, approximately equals 82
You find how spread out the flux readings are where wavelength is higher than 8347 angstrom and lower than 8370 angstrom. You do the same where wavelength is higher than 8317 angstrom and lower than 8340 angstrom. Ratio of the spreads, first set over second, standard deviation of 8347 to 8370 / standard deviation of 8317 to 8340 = 1.03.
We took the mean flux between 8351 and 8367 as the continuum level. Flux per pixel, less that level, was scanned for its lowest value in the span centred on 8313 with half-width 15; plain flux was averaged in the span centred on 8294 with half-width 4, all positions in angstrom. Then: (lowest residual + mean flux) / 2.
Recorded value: 16.4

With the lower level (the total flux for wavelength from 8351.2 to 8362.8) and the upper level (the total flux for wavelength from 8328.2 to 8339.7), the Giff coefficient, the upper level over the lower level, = 0.98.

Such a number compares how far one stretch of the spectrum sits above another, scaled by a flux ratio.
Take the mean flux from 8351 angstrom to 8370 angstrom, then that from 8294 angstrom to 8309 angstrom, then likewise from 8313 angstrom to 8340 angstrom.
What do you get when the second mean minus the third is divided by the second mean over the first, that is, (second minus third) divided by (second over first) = 0.1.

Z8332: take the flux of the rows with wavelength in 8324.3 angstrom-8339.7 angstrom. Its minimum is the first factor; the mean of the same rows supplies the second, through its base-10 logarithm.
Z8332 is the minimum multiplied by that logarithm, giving 48.7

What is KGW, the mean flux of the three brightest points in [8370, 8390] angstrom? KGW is 34.8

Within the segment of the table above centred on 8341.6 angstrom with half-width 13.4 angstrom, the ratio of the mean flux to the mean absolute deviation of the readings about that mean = 30.0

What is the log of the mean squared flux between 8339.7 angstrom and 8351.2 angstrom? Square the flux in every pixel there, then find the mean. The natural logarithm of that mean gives 7.06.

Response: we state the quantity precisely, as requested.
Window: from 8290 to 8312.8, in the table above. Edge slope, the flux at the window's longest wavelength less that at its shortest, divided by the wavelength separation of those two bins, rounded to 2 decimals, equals 0.11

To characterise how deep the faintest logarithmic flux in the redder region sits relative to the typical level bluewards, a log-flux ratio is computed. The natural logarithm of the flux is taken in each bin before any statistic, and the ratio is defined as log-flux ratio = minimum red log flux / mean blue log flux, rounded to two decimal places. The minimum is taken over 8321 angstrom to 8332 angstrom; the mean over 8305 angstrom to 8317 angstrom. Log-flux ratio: 0.99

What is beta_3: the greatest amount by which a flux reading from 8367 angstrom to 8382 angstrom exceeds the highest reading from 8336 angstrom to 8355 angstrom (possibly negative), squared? 2.9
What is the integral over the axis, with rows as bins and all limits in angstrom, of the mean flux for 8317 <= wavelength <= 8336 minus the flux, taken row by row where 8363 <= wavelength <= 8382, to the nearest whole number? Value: 17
